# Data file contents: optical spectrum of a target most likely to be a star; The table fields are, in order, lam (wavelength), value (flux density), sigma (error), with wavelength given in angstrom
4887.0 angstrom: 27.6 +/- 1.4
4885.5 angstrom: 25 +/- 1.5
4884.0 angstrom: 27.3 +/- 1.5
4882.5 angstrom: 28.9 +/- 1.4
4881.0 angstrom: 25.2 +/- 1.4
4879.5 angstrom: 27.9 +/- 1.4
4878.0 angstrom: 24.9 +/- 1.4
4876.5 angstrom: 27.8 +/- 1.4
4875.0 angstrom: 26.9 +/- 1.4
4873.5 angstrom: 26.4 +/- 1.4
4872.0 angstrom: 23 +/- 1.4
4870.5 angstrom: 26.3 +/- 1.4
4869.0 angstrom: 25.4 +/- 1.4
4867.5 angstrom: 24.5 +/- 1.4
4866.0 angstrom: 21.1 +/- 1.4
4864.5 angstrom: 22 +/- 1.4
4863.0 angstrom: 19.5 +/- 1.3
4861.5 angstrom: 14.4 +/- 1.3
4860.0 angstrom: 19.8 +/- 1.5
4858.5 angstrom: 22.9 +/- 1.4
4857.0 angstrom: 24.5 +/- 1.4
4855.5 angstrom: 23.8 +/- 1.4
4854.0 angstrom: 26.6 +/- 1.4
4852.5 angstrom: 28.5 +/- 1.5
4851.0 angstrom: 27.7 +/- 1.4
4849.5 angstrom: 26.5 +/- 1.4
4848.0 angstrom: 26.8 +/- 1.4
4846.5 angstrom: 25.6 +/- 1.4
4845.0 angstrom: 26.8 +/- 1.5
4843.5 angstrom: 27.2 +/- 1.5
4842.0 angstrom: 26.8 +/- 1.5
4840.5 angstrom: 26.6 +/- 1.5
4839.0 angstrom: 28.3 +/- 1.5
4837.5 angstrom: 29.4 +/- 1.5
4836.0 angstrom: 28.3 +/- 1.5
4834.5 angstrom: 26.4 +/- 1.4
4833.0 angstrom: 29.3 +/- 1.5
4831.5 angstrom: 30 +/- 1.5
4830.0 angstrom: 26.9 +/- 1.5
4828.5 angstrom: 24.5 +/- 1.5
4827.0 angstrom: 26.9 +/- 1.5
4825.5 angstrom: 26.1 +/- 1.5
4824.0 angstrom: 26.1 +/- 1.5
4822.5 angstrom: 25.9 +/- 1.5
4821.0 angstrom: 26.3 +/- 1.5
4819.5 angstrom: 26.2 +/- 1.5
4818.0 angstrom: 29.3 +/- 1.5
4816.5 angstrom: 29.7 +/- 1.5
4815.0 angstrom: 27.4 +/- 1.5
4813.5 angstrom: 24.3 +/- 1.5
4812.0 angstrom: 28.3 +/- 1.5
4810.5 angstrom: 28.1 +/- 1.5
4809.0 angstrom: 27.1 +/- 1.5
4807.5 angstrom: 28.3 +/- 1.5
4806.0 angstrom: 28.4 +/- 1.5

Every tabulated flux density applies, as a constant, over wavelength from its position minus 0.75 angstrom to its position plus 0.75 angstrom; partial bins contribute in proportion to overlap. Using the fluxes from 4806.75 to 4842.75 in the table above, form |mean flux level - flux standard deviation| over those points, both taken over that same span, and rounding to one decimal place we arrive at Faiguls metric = 25.8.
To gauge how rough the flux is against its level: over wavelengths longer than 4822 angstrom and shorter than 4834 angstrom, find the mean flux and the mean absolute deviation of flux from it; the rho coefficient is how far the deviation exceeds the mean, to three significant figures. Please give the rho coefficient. -25.6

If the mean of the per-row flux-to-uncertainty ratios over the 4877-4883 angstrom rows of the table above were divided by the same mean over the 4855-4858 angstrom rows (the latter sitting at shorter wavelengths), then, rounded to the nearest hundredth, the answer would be 1.11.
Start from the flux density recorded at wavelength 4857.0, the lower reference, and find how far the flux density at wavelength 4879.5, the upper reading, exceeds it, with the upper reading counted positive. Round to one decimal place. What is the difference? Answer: 3.4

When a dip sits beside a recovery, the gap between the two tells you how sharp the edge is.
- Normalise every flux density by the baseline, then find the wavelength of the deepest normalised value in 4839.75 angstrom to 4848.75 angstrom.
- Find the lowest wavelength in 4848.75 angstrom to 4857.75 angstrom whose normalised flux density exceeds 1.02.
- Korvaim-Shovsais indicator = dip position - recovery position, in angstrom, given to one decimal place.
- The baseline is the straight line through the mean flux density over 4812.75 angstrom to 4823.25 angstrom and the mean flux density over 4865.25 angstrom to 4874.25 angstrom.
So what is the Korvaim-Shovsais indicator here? -3.0 angstrom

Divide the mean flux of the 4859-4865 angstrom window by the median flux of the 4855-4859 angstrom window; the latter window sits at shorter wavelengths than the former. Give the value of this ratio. 0.80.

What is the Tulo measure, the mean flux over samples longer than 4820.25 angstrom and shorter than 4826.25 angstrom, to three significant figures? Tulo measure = 26.1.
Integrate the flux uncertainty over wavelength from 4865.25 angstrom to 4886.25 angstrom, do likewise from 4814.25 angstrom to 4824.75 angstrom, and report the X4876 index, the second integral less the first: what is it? -14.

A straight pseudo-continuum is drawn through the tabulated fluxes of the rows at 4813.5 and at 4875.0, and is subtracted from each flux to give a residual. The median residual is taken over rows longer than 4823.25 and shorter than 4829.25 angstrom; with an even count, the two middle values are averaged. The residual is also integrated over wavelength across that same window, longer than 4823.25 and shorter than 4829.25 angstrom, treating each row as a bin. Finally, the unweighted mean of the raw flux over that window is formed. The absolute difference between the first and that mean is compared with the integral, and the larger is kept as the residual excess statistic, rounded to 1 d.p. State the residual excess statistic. 24.6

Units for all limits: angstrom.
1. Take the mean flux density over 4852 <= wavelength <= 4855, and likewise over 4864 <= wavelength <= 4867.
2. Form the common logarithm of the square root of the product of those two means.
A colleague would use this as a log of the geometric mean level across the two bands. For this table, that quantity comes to 1.39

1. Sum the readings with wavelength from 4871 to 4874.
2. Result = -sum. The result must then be -49.4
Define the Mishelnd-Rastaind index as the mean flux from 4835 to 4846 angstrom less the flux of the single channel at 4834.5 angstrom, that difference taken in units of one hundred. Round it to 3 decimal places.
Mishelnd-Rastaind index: 0.012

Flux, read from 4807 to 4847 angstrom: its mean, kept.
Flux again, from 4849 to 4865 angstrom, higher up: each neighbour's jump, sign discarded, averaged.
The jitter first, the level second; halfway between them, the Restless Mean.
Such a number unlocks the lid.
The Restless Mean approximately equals 14.89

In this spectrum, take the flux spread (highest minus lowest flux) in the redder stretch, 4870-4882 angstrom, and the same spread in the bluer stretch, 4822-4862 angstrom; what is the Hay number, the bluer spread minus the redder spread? 10.7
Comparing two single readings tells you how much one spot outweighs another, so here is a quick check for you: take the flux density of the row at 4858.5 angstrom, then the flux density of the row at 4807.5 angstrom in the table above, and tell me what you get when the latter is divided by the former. 1.24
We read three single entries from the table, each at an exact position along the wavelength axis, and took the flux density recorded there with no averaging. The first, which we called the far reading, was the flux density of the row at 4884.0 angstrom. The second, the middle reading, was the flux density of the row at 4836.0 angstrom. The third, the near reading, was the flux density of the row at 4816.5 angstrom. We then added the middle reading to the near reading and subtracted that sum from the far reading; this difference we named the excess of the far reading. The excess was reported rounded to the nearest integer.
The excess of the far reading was -31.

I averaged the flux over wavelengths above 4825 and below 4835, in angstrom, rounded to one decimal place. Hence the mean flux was 27.2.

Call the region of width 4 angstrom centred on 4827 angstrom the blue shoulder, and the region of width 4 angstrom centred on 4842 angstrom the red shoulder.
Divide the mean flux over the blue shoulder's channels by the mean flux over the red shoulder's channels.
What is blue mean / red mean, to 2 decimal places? 0.96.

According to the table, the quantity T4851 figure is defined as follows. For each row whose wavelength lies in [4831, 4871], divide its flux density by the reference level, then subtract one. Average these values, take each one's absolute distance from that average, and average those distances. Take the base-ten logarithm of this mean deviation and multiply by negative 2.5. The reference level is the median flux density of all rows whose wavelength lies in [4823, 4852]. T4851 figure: 2.5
